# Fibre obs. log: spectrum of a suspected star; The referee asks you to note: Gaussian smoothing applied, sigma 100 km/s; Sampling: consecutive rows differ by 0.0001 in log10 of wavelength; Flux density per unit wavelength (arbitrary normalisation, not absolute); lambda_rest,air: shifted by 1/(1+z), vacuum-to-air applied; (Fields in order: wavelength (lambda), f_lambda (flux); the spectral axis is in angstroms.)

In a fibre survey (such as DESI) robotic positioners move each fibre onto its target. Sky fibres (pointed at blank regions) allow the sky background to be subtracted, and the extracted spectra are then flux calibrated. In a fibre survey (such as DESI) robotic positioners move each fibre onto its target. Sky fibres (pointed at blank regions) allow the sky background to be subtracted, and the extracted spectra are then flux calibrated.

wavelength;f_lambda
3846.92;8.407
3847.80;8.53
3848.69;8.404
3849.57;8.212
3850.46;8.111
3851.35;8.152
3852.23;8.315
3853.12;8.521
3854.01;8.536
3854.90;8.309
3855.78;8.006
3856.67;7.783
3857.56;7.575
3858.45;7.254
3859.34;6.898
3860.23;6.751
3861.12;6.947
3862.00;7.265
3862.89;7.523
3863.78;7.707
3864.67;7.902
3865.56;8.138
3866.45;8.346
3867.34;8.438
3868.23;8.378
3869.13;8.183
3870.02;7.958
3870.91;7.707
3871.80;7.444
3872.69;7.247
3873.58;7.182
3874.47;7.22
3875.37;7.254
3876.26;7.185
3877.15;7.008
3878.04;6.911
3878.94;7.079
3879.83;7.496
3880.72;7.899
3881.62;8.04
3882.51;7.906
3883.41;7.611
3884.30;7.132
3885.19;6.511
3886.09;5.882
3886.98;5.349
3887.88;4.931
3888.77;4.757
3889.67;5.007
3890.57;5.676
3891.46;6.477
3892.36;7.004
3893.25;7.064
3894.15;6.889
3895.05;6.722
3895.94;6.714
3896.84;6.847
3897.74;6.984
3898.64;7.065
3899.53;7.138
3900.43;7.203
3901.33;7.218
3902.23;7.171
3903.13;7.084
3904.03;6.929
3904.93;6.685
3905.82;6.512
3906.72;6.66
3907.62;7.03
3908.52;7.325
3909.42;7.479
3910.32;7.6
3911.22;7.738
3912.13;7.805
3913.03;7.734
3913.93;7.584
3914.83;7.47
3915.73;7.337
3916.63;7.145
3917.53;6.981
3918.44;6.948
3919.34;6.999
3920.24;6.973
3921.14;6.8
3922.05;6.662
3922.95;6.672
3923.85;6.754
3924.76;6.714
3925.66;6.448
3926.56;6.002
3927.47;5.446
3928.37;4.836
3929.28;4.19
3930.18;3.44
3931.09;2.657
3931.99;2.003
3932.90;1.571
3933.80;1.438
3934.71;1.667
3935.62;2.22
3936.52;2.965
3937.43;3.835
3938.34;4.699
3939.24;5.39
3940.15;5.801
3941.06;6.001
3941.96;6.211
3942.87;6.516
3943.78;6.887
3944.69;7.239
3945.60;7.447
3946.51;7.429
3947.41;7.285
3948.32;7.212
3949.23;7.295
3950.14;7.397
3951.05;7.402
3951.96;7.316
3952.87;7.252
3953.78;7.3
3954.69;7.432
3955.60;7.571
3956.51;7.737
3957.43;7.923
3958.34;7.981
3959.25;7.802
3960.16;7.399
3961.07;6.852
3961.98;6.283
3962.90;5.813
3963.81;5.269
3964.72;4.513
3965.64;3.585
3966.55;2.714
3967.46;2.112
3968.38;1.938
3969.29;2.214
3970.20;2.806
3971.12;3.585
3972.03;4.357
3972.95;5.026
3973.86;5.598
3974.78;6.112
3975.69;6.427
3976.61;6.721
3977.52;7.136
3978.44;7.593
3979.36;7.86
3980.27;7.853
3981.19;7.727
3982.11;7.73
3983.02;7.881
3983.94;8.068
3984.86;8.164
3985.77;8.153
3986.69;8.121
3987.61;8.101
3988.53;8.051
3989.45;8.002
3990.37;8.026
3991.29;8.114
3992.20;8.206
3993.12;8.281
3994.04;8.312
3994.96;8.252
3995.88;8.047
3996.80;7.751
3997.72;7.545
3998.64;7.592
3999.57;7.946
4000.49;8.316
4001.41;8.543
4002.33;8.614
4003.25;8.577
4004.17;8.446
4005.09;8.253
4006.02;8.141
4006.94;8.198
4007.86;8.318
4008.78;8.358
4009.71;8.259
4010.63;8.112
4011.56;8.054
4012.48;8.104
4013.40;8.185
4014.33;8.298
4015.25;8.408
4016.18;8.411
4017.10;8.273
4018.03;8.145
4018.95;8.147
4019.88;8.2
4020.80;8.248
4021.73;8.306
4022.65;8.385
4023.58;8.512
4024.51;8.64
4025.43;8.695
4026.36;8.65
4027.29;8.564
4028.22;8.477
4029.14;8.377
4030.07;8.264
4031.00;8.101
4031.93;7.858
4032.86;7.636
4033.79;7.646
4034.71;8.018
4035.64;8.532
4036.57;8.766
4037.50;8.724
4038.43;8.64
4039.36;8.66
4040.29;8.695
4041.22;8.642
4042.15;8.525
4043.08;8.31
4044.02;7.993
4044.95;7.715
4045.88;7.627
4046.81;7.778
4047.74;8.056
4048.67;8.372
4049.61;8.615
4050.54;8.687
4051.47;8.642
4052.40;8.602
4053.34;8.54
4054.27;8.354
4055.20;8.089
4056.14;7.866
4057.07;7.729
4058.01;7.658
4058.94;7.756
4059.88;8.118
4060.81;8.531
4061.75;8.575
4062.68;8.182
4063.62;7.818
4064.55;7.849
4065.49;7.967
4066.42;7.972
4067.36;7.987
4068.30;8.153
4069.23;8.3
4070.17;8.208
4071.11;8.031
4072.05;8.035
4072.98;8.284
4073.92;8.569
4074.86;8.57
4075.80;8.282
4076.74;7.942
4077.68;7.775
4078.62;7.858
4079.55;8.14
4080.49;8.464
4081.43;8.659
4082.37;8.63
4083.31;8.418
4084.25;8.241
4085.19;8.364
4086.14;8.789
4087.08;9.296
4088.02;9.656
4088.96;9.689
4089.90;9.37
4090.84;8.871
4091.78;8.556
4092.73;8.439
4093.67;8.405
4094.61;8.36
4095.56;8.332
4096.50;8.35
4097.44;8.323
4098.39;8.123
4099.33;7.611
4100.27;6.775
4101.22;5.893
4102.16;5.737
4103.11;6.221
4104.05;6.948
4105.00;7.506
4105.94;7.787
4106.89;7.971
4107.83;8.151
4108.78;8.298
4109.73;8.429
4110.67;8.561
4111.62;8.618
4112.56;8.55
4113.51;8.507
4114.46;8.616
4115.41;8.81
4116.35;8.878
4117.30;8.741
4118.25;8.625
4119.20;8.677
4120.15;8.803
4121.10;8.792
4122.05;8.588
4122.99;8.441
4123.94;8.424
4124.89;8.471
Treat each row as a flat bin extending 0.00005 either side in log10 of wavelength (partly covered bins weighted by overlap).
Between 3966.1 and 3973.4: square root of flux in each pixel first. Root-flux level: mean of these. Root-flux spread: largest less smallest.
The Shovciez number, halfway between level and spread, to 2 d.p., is 1.29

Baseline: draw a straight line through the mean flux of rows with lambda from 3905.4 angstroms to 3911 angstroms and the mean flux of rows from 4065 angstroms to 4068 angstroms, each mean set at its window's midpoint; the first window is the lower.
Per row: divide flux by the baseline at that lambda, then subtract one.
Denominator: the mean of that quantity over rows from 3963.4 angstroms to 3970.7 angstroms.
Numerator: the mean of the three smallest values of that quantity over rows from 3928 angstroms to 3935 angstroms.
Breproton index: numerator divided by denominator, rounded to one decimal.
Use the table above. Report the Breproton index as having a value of 1.4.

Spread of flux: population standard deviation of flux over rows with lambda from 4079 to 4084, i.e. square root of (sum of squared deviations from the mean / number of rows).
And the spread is 0.19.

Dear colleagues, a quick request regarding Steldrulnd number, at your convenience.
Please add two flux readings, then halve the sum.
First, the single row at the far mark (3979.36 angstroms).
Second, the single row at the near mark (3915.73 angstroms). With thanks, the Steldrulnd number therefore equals 7.6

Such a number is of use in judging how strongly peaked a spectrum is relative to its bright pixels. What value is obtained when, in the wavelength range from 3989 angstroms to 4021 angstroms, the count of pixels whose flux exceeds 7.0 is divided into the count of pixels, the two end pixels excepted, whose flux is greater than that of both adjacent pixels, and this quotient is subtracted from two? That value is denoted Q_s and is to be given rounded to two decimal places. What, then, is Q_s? 1.89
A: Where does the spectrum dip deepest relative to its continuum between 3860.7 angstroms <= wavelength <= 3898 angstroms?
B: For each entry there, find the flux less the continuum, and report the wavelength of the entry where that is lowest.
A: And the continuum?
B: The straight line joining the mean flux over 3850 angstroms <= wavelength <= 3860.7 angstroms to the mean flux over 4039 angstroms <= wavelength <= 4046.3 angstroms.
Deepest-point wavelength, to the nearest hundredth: 3888.77 angstroms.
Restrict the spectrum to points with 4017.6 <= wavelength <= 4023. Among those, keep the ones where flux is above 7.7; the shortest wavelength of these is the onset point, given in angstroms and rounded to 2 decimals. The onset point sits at 4018.03 angstroms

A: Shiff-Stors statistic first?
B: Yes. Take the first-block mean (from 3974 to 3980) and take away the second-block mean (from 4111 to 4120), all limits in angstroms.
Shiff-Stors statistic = -1.7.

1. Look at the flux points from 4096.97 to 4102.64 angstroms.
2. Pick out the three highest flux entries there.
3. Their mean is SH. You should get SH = 8.0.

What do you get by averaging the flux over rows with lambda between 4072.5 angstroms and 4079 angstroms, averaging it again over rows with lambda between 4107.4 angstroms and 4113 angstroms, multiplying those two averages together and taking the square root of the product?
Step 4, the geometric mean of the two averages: 8.31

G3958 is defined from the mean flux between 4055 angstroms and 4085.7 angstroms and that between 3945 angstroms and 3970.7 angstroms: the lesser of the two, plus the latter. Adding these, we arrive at 12.2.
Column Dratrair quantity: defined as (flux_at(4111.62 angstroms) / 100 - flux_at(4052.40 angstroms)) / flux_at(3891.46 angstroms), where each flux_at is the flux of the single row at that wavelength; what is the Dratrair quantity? -1.3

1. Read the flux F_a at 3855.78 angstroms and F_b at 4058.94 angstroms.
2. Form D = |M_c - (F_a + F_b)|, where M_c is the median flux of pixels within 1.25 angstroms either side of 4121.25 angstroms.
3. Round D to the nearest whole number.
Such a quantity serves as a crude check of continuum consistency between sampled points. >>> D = 7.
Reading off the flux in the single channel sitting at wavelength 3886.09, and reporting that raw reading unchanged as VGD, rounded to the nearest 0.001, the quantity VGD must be 5.882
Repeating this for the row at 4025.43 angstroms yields 8.695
